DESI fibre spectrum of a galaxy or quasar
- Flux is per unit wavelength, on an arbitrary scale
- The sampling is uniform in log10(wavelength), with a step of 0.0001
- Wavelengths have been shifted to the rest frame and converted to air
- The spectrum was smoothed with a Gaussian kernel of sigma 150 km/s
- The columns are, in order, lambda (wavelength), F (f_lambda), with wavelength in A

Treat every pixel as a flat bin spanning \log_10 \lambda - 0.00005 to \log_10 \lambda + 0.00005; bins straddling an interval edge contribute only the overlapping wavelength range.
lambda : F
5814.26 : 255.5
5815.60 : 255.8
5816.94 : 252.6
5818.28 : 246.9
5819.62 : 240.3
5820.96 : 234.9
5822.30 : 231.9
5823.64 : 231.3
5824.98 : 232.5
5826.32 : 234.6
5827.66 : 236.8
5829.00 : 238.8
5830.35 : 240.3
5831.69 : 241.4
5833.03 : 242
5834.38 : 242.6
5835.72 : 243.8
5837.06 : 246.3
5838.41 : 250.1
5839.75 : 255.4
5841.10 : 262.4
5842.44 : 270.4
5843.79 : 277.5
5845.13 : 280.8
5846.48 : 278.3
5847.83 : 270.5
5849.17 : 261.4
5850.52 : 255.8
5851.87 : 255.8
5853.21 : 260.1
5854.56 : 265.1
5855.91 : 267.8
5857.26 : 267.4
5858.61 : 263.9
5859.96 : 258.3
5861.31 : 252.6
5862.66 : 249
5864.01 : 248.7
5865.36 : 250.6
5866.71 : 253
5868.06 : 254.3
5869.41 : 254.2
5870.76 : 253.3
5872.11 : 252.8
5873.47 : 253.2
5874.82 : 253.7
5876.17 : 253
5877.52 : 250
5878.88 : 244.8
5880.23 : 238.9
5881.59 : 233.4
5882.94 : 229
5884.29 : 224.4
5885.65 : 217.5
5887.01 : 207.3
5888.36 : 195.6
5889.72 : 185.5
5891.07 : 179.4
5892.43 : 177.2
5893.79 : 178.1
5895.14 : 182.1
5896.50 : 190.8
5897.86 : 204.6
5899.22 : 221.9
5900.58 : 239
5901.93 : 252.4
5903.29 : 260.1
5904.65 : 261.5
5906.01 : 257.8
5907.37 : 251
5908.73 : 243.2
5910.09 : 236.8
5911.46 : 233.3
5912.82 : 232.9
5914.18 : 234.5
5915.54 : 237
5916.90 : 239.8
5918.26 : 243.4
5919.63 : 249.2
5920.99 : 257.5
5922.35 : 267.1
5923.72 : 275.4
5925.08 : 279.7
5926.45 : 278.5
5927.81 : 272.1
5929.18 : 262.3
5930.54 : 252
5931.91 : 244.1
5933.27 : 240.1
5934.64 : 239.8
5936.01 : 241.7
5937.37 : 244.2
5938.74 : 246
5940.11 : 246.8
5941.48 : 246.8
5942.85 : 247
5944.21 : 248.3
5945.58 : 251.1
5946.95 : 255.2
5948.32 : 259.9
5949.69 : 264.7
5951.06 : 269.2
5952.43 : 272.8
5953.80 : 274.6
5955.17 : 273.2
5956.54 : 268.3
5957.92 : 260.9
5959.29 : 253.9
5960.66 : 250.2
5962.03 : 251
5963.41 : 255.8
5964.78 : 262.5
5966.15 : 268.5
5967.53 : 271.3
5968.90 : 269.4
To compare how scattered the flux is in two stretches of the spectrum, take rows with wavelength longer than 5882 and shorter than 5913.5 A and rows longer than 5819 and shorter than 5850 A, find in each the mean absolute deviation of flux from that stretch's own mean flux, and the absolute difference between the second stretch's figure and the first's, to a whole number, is 11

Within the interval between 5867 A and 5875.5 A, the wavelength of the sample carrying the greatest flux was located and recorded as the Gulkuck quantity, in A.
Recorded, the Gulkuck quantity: 5868.06 A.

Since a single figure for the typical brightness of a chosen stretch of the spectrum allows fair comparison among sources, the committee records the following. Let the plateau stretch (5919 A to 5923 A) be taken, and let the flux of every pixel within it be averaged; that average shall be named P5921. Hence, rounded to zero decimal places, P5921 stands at 258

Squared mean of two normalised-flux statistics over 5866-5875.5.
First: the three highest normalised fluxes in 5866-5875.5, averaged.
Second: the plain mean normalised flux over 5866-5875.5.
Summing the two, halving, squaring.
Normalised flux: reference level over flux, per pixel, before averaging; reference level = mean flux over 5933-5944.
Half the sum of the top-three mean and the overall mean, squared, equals 0.93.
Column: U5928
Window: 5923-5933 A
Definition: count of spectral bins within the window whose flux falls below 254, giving 2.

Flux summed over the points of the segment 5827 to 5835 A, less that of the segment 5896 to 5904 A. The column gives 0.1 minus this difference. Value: -73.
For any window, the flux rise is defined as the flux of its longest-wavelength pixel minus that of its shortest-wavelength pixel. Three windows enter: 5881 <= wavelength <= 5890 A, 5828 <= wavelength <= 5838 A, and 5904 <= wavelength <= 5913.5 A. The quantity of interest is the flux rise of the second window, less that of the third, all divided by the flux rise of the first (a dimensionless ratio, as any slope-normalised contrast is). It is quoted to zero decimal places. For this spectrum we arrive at -1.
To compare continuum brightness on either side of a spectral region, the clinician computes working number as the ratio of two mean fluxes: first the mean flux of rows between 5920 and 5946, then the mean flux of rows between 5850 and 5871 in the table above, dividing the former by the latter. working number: 0.99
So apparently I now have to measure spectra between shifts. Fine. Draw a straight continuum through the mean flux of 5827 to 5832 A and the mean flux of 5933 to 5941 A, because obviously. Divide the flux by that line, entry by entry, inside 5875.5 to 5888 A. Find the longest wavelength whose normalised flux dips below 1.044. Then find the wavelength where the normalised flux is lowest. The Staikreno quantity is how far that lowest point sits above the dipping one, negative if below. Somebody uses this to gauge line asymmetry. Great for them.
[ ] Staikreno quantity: 0.0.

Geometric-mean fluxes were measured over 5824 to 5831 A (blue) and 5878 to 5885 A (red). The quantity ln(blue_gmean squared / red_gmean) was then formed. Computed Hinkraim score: 5.48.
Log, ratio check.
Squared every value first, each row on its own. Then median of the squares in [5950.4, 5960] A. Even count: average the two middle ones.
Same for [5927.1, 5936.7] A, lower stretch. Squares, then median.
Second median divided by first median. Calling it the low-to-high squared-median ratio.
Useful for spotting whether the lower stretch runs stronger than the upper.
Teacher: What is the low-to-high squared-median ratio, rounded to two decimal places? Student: 0.82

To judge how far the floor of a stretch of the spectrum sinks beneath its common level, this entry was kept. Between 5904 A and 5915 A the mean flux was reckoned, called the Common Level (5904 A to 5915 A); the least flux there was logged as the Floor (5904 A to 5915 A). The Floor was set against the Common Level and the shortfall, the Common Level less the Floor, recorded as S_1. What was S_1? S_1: 11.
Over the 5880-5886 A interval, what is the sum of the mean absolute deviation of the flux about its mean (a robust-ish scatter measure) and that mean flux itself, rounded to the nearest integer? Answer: 235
